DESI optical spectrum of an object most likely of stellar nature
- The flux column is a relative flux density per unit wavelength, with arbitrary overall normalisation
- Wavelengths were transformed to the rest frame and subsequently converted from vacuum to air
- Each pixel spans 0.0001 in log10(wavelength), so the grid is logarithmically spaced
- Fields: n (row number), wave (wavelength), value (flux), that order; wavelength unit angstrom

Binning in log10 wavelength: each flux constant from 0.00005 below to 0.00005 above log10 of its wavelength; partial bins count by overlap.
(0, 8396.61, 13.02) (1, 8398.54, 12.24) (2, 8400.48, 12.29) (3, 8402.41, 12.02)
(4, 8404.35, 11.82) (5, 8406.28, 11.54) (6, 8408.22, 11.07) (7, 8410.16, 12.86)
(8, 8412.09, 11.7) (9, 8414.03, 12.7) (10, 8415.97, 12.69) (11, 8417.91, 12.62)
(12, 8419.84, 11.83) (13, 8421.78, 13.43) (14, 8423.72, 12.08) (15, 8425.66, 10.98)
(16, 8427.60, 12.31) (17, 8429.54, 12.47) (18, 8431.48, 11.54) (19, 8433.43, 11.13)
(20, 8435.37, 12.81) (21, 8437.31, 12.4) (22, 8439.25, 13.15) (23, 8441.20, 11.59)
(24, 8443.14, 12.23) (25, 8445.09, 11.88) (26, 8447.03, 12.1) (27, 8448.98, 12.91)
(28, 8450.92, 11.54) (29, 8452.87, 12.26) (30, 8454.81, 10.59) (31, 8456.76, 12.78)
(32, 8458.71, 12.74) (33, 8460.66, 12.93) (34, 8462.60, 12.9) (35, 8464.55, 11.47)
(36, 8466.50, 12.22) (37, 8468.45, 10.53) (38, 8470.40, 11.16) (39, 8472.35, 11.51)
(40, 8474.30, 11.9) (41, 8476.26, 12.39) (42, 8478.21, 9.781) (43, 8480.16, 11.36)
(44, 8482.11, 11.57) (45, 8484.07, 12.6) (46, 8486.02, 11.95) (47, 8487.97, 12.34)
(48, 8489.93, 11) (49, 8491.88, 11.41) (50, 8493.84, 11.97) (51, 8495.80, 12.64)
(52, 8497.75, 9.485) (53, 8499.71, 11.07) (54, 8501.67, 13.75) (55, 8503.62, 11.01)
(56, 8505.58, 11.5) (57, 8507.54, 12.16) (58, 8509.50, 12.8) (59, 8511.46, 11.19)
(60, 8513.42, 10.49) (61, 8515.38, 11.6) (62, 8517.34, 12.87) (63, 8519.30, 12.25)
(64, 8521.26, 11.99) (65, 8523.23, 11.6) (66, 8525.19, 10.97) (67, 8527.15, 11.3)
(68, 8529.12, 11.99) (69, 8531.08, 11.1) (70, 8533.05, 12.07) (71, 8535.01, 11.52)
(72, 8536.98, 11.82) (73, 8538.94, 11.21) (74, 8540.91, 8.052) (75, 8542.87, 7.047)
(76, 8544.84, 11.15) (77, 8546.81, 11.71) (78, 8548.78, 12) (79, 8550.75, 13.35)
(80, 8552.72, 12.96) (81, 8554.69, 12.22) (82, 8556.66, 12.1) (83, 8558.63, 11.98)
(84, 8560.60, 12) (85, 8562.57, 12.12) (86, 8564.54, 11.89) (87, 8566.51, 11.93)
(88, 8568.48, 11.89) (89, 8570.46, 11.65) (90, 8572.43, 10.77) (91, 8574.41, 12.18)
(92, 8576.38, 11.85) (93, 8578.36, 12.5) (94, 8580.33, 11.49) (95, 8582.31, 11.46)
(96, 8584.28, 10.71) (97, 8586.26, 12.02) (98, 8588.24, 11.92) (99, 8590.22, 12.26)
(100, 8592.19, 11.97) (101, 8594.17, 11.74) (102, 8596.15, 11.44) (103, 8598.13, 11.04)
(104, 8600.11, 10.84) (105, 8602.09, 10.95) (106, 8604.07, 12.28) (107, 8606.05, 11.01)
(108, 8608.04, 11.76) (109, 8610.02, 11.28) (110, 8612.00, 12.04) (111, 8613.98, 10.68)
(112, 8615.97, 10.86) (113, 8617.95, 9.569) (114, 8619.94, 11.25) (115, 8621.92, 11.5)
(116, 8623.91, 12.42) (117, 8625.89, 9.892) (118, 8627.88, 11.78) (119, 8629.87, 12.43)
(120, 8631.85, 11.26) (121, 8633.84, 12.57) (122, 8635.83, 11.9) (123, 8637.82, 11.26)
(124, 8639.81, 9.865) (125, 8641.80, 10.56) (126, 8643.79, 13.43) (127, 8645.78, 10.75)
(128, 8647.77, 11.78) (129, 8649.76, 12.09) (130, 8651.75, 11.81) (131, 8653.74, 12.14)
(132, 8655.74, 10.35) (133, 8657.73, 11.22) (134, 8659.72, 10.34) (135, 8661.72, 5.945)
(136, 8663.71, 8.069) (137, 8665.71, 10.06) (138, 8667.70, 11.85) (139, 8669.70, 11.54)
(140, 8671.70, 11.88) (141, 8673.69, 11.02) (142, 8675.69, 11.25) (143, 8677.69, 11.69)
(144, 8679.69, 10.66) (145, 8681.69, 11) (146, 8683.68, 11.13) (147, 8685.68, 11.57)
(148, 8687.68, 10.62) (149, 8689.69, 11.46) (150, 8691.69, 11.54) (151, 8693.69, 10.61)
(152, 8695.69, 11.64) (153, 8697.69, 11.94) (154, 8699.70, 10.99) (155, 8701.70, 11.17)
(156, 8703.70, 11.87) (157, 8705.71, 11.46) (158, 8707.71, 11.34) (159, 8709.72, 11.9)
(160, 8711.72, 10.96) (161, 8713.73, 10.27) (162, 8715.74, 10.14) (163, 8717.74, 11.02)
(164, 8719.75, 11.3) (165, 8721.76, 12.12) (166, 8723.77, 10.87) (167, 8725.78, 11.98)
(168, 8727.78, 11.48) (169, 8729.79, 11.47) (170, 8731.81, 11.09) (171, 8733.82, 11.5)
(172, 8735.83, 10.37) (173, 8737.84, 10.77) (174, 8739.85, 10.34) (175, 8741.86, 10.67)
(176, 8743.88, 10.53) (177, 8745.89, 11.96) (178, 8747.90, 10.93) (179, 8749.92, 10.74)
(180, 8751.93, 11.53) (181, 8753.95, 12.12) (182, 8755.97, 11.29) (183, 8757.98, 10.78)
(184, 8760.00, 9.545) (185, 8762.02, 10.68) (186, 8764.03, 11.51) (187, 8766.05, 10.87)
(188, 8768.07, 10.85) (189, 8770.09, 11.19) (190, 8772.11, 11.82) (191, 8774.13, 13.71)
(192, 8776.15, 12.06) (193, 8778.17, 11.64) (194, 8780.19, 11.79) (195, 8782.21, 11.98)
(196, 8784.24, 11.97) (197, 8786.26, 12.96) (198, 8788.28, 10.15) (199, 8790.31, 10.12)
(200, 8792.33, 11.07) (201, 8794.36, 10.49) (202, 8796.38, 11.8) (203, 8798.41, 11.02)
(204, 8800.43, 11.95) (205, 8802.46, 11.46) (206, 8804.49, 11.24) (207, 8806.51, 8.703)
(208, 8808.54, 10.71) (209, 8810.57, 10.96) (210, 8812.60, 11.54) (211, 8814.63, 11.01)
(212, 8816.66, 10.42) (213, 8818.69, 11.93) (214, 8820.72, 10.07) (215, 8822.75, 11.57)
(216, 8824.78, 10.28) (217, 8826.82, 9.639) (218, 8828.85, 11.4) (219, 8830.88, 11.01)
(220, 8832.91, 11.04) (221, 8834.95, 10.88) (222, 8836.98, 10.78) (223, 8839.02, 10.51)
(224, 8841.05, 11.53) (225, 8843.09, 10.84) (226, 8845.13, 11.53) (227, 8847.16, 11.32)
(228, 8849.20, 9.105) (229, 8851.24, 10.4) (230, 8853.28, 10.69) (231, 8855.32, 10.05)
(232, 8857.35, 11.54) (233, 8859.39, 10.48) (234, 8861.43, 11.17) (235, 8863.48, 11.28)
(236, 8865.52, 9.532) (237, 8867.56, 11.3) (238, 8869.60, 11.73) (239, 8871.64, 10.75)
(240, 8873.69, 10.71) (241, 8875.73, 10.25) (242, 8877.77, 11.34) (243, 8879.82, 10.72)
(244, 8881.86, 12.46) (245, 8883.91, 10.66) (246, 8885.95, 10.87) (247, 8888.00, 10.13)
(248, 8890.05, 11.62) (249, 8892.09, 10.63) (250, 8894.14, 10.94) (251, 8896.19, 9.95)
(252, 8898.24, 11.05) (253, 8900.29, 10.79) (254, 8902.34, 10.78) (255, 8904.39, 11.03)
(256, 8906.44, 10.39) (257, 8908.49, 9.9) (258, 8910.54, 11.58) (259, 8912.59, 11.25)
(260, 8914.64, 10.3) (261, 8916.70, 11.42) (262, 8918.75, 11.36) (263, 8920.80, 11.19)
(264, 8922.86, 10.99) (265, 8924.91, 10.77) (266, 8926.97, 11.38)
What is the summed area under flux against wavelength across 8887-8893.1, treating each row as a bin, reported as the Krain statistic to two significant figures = 66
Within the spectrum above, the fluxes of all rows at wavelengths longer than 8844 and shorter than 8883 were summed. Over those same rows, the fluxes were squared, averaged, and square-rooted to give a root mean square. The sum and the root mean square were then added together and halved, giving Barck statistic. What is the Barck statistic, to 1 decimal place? 108.6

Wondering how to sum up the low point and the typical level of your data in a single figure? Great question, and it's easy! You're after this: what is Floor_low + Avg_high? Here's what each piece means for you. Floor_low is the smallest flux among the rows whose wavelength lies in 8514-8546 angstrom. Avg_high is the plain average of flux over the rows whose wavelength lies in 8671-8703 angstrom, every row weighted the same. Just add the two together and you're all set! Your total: 18.3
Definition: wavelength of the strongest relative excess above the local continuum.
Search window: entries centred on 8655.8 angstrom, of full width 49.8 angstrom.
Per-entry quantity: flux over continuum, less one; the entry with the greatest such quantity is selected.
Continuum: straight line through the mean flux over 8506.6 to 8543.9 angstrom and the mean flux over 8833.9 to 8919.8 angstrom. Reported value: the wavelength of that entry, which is 8643.79 angstrom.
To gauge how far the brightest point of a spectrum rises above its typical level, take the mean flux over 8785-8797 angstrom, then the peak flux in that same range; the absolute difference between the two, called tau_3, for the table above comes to 1.86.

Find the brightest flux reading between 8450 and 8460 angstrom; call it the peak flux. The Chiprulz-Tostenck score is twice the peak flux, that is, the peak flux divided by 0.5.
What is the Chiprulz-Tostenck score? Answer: 25.6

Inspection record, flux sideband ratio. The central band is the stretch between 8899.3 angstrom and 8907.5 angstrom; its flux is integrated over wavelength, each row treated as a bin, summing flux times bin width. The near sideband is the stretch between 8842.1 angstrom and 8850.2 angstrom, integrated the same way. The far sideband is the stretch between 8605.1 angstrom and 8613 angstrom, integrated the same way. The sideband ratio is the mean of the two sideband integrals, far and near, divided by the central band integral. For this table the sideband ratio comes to 1.01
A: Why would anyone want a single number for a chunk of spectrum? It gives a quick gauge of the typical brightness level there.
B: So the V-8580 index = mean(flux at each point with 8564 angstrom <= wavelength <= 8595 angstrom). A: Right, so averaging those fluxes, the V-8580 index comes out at 11.8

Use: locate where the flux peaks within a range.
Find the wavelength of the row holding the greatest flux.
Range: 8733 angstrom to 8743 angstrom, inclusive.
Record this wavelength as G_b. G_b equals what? 8733.82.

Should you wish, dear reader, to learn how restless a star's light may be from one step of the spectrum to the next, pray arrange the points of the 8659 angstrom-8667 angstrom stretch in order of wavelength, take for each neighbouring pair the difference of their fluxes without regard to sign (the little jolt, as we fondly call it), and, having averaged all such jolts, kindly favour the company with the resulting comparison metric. 2.84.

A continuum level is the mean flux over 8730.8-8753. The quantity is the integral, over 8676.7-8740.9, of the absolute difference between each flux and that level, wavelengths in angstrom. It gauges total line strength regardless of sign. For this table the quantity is 31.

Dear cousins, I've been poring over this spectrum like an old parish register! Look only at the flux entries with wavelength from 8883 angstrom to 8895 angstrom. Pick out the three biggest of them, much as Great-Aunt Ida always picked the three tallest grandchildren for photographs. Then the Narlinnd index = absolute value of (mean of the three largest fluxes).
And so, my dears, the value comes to 11.1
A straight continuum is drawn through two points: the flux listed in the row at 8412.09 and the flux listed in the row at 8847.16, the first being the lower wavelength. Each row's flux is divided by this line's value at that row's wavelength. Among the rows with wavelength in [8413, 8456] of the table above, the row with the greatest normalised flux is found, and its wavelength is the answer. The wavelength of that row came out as 8421.78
